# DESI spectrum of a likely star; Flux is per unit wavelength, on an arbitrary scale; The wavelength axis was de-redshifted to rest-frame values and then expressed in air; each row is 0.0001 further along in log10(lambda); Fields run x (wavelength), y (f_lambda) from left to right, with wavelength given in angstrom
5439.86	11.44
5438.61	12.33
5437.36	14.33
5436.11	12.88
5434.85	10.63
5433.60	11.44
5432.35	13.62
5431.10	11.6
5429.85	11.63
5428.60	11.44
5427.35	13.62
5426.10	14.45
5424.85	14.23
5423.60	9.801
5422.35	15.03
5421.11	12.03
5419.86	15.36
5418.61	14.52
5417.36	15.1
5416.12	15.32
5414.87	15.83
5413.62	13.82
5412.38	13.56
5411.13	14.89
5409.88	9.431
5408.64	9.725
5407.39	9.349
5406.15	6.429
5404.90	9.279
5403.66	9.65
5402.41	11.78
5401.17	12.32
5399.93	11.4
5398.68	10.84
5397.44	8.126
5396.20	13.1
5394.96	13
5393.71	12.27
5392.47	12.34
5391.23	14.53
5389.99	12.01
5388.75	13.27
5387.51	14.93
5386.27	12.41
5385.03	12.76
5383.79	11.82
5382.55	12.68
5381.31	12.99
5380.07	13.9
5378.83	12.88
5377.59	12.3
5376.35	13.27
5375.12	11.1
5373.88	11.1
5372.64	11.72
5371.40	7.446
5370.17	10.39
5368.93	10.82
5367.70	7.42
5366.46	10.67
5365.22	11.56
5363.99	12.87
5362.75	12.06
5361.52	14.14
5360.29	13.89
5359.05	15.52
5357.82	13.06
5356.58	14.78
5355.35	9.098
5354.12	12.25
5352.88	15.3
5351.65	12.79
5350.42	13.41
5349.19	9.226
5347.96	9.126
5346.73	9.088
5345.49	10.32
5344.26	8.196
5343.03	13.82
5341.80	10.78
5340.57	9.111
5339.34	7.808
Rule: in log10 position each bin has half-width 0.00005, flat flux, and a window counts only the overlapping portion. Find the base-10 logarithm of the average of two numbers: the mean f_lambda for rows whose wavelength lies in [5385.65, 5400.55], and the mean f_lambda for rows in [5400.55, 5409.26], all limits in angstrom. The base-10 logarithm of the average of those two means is 1.04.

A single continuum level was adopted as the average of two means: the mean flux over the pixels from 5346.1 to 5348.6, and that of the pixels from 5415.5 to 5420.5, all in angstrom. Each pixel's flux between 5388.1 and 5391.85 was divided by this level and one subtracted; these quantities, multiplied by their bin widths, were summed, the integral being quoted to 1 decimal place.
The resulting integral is 0.4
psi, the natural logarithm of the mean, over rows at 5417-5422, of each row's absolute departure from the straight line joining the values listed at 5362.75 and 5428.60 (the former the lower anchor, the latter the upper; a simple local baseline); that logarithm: 1.0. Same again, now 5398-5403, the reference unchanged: -0.7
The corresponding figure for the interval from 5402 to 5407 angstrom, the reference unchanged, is 0.9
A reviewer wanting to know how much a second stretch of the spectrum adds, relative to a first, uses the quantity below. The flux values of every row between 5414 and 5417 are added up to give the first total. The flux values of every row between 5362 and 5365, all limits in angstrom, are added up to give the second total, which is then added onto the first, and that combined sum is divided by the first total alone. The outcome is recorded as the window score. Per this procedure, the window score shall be 1.80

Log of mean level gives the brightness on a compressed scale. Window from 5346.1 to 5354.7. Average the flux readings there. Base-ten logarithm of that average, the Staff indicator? 1.06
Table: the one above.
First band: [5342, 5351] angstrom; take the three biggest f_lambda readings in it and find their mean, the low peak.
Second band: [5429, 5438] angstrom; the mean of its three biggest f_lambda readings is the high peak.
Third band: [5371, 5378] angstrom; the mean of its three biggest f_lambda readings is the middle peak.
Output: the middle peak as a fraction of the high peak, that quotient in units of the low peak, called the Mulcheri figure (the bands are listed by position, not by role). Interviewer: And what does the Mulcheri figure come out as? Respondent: 0.073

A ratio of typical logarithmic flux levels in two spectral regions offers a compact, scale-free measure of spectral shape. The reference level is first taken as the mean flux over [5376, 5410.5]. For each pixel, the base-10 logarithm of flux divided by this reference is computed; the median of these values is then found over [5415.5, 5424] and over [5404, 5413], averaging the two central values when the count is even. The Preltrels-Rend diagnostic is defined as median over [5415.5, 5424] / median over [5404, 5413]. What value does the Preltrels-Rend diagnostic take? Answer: -1.1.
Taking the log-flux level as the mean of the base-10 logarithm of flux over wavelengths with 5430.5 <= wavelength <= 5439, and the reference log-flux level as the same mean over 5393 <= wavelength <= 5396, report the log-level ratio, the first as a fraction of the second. 0.99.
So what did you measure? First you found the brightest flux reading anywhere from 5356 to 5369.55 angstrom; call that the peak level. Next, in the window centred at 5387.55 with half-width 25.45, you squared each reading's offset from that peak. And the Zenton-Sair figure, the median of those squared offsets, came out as 12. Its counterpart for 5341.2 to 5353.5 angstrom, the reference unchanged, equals 25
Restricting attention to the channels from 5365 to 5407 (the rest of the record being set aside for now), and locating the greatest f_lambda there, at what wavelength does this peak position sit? 5387.51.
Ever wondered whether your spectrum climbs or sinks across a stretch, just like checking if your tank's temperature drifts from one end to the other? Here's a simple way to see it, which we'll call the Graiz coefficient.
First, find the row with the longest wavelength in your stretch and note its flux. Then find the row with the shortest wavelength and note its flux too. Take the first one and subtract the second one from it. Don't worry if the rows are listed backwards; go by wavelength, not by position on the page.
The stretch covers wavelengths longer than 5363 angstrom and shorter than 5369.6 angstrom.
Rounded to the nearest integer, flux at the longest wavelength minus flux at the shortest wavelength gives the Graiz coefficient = -2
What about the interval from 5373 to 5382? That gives 2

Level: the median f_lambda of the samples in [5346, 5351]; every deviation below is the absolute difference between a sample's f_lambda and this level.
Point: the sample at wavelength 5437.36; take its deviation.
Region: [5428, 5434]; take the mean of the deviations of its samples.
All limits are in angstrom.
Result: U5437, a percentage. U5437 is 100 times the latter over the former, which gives 54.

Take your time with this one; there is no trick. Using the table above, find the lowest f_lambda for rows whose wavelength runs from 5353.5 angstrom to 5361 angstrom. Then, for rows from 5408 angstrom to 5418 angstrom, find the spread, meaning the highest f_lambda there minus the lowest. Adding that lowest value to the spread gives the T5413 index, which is 15.5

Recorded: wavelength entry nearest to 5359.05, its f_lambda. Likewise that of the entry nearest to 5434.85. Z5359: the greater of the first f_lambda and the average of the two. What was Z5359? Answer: 15.5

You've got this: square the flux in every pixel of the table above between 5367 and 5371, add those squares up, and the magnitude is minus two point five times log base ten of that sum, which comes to -6.12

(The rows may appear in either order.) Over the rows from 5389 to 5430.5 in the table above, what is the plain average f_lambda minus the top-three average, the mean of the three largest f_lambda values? -3.2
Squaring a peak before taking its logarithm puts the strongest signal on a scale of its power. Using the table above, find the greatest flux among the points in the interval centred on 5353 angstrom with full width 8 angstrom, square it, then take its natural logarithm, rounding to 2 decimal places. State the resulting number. 5.46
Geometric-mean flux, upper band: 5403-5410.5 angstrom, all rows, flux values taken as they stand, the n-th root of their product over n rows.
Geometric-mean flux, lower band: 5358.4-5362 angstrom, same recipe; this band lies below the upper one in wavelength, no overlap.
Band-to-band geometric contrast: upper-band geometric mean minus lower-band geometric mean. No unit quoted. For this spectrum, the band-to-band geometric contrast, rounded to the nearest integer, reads -6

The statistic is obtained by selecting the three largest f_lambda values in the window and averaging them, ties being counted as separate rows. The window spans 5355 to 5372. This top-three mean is 14.8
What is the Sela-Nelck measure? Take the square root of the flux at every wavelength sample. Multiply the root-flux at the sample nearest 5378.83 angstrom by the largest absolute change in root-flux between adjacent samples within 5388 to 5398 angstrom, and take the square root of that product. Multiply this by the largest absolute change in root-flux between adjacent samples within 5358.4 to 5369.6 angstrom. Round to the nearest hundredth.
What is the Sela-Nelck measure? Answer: 0.94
